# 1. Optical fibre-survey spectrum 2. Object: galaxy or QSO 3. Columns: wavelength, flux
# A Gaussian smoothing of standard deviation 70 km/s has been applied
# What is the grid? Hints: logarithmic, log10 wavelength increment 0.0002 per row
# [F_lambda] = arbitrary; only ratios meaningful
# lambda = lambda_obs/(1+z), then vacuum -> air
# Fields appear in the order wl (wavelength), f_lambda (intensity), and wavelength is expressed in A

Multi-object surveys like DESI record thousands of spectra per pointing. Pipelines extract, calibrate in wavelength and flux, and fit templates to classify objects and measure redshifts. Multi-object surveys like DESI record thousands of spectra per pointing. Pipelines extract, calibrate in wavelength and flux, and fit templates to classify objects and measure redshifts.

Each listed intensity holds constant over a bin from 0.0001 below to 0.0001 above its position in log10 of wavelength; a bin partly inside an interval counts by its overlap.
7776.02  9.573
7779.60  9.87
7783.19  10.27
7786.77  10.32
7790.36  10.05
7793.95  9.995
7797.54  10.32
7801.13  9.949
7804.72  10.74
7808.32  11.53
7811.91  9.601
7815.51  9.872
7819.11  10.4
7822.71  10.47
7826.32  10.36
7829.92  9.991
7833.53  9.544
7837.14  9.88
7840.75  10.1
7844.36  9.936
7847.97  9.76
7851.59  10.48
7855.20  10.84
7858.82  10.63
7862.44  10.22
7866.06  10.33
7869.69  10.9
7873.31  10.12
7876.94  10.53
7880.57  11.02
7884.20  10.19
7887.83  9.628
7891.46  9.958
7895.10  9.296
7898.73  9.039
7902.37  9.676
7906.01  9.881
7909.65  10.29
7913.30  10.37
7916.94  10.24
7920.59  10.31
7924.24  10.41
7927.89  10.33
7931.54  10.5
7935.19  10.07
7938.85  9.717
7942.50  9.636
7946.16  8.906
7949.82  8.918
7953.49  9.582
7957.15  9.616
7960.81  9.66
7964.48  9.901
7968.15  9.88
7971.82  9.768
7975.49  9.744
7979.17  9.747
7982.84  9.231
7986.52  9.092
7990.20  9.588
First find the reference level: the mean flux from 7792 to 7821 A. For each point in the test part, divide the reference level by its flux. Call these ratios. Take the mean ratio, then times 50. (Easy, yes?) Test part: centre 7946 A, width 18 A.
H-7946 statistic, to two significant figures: 55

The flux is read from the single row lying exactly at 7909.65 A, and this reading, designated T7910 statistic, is 10.29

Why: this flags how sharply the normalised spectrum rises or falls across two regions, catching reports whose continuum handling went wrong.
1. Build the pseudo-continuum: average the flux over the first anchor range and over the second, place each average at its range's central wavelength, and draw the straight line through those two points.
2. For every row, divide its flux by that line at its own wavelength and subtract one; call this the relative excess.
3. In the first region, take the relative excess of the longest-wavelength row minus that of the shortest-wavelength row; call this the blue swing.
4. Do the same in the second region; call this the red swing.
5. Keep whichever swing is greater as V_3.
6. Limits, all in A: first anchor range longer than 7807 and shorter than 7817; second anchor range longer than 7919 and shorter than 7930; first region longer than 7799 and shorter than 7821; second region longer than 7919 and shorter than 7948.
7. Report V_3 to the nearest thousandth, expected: 0.043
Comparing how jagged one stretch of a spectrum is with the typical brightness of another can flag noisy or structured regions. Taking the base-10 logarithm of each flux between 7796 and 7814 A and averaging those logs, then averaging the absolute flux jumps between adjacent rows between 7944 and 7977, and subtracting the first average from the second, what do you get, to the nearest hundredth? -0.87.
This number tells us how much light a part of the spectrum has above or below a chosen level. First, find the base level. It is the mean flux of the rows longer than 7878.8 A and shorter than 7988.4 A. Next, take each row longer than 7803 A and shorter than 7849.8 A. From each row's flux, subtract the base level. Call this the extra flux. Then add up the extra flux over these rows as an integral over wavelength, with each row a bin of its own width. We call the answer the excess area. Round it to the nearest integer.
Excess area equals 16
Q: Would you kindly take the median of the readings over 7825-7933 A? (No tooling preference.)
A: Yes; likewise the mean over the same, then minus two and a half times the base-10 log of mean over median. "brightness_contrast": 0.008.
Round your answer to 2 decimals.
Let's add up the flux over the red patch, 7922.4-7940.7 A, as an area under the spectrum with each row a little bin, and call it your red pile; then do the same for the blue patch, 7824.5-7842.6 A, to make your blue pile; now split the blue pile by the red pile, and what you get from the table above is 0.97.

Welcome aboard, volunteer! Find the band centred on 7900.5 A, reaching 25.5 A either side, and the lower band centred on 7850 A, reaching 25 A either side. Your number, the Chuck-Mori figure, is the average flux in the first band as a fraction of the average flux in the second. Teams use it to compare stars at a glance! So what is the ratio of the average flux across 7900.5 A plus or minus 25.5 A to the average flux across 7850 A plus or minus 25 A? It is 0.984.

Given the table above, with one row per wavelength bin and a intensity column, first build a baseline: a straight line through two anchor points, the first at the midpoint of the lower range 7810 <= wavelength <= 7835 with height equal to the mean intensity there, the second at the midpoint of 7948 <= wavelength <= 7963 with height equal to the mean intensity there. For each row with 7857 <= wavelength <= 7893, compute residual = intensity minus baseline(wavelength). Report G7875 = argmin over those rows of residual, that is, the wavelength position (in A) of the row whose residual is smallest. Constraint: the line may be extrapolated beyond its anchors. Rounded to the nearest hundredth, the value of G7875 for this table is 7887.83 A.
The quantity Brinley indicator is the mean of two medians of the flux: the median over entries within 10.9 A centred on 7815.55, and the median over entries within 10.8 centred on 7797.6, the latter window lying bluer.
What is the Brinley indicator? 9.9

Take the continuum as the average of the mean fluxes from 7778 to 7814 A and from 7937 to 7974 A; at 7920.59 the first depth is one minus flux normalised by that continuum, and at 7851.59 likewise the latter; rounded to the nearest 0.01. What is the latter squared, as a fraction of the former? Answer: -0.08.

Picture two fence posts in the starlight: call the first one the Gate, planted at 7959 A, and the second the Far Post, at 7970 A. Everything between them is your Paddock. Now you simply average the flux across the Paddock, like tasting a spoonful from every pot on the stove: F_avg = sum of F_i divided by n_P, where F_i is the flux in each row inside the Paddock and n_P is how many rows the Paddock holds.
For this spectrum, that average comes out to 9.8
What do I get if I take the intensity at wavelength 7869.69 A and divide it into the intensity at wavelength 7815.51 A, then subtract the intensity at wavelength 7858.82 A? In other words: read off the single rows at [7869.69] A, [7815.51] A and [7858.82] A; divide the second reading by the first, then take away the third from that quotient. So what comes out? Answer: -9.7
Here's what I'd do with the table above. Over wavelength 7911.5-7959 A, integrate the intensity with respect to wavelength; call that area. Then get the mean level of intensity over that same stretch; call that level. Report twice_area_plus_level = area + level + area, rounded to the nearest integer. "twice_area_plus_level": 950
